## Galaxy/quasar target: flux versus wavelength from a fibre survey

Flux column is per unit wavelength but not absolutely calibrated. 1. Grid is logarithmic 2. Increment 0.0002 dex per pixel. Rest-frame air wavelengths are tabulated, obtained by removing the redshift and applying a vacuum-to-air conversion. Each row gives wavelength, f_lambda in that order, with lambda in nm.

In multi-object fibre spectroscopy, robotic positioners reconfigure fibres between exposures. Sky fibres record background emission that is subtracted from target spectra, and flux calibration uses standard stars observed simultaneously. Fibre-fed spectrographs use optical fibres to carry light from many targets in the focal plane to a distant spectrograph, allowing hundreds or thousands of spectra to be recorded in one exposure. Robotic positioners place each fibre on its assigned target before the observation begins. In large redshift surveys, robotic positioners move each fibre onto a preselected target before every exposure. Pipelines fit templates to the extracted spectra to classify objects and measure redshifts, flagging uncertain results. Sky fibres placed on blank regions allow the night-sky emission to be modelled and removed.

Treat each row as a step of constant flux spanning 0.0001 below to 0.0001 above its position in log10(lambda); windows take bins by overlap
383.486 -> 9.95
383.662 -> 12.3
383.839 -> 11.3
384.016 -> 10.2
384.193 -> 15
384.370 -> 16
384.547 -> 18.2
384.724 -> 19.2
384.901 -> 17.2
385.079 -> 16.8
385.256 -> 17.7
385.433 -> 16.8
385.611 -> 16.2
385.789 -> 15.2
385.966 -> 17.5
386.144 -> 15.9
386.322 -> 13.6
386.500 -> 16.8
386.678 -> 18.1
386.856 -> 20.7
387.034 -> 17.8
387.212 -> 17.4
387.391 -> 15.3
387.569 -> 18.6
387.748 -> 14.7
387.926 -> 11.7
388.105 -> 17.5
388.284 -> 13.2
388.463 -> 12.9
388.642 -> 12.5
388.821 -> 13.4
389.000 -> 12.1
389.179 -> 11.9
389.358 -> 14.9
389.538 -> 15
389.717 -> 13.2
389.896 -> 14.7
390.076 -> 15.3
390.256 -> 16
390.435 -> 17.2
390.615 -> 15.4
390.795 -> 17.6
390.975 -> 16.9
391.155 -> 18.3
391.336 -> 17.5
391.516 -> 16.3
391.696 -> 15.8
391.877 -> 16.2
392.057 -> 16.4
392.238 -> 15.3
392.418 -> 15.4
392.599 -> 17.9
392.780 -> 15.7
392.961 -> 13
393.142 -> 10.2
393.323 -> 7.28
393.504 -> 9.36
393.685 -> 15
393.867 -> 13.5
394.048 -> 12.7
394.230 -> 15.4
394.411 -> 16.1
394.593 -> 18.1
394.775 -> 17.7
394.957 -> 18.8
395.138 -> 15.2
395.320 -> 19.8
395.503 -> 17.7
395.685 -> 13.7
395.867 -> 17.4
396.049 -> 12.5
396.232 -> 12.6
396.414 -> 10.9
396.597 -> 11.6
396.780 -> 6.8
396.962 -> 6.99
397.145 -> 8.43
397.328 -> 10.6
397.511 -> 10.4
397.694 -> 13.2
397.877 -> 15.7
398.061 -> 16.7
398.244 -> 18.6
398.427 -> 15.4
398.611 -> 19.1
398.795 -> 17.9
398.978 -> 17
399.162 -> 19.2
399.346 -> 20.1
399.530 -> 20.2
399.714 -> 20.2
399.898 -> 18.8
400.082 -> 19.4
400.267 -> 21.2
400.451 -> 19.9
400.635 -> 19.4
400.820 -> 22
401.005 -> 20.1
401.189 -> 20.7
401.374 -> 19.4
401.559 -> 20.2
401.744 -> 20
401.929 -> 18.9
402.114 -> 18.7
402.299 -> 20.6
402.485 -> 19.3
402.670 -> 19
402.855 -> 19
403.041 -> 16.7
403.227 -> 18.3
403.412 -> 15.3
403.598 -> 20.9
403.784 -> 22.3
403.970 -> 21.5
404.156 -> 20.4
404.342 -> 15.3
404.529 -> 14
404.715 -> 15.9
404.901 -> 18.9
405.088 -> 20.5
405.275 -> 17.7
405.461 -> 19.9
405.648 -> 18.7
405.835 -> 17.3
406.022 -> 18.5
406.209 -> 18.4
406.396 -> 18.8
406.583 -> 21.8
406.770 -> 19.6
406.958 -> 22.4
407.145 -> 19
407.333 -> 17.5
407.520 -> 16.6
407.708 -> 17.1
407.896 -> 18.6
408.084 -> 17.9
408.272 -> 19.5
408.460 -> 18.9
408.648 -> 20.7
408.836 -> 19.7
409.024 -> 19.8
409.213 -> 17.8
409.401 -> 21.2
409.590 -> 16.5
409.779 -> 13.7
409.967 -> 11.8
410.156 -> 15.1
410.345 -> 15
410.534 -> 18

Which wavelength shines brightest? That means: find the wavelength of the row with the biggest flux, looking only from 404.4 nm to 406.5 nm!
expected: 405.088 nm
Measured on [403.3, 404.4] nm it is 403.784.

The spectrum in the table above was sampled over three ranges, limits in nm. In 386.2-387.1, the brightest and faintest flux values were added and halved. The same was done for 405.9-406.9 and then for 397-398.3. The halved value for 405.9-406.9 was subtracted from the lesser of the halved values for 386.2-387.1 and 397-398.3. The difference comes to -7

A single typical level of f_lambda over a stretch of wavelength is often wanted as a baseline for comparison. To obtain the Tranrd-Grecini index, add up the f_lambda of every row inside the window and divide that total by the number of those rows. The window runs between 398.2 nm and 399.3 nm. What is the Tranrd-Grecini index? 17.9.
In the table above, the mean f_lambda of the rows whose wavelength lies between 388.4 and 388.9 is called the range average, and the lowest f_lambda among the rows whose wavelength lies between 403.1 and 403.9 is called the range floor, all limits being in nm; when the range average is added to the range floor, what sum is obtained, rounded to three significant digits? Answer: 28.2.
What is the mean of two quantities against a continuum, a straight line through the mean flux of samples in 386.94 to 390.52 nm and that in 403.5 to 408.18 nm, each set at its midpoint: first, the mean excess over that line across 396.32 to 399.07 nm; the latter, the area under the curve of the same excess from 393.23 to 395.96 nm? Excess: -3.1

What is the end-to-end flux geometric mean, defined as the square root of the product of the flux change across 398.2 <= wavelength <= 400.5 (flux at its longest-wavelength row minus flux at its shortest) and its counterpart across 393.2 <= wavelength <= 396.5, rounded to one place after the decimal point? 2.2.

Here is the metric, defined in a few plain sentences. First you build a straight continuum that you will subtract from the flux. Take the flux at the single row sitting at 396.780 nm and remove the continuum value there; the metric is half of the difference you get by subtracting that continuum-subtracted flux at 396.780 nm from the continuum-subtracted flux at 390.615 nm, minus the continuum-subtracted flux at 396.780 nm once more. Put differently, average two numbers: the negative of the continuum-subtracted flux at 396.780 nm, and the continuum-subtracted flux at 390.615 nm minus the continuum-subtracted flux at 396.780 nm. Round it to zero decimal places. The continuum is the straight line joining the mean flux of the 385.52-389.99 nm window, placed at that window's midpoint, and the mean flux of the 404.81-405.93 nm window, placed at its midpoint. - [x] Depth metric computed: 10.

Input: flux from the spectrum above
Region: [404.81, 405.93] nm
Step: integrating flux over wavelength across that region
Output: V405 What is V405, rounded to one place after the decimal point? 21.1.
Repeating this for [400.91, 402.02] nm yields 22.1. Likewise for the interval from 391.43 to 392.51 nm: 17.2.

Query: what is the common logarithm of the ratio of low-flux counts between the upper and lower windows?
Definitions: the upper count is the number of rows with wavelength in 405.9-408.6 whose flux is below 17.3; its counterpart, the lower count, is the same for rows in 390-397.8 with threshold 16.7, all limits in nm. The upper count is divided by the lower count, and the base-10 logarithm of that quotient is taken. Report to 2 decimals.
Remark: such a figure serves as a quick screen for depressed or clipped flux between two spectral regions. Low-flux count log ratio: -1.19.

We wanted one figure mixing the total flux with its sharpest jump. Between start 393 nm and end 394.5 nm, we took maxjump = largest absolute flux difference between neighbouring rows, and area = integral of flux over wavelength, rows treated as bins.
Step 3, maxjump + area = 24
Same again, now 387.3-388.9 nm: 29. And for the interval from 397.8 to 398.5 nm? 15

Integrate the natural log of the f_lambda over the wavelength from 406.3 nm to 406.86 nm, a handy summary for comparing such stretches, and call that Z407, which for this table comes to 1.68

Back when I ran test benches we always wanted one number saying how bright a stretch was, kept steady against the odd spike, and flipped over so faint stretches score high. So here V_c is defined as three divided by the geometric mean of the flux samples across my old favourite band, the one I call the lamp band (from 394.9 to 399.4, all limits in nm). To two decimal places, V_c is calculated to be 0.21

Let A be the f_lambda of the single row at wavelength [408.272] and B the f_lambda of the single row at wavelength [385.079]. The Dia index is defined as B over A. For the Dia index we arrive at 0.86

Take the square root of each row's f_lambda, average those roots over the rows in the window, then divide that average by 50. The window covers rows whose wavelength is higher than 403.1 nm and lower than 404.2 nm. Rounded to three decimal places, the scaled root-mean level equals 0.089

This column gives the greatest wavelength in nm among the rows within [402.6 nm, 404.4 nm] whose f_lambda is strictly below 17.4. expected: 404.342 nm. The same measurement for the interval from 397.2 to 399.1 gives 398.978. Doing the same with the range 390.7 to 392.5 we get 392.418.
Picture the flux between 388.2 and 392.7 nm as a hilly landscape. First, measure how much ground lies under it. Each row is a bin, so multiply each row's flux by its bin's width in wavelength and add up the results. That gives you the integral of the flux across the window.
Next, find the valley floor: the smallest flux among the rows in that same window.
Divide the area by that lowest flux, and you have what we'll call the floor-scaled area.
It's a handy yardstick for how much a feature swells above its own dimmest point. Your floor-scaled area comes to 5.8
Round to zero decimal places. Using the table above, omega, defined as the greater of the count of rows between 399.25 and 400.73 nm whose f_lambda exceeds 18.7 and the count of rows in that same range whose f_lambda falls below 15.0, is 8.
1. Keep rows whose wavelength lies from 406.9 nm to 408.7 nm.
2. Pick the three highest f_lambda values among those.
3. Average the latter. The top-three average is 21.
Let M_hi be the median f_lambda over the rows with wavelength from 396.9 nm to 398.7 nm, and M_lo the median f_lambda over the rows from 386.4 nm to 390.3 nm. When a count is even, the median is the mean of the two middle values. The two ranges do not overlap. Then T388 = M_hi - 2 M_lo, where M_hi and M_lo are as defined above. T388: -16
